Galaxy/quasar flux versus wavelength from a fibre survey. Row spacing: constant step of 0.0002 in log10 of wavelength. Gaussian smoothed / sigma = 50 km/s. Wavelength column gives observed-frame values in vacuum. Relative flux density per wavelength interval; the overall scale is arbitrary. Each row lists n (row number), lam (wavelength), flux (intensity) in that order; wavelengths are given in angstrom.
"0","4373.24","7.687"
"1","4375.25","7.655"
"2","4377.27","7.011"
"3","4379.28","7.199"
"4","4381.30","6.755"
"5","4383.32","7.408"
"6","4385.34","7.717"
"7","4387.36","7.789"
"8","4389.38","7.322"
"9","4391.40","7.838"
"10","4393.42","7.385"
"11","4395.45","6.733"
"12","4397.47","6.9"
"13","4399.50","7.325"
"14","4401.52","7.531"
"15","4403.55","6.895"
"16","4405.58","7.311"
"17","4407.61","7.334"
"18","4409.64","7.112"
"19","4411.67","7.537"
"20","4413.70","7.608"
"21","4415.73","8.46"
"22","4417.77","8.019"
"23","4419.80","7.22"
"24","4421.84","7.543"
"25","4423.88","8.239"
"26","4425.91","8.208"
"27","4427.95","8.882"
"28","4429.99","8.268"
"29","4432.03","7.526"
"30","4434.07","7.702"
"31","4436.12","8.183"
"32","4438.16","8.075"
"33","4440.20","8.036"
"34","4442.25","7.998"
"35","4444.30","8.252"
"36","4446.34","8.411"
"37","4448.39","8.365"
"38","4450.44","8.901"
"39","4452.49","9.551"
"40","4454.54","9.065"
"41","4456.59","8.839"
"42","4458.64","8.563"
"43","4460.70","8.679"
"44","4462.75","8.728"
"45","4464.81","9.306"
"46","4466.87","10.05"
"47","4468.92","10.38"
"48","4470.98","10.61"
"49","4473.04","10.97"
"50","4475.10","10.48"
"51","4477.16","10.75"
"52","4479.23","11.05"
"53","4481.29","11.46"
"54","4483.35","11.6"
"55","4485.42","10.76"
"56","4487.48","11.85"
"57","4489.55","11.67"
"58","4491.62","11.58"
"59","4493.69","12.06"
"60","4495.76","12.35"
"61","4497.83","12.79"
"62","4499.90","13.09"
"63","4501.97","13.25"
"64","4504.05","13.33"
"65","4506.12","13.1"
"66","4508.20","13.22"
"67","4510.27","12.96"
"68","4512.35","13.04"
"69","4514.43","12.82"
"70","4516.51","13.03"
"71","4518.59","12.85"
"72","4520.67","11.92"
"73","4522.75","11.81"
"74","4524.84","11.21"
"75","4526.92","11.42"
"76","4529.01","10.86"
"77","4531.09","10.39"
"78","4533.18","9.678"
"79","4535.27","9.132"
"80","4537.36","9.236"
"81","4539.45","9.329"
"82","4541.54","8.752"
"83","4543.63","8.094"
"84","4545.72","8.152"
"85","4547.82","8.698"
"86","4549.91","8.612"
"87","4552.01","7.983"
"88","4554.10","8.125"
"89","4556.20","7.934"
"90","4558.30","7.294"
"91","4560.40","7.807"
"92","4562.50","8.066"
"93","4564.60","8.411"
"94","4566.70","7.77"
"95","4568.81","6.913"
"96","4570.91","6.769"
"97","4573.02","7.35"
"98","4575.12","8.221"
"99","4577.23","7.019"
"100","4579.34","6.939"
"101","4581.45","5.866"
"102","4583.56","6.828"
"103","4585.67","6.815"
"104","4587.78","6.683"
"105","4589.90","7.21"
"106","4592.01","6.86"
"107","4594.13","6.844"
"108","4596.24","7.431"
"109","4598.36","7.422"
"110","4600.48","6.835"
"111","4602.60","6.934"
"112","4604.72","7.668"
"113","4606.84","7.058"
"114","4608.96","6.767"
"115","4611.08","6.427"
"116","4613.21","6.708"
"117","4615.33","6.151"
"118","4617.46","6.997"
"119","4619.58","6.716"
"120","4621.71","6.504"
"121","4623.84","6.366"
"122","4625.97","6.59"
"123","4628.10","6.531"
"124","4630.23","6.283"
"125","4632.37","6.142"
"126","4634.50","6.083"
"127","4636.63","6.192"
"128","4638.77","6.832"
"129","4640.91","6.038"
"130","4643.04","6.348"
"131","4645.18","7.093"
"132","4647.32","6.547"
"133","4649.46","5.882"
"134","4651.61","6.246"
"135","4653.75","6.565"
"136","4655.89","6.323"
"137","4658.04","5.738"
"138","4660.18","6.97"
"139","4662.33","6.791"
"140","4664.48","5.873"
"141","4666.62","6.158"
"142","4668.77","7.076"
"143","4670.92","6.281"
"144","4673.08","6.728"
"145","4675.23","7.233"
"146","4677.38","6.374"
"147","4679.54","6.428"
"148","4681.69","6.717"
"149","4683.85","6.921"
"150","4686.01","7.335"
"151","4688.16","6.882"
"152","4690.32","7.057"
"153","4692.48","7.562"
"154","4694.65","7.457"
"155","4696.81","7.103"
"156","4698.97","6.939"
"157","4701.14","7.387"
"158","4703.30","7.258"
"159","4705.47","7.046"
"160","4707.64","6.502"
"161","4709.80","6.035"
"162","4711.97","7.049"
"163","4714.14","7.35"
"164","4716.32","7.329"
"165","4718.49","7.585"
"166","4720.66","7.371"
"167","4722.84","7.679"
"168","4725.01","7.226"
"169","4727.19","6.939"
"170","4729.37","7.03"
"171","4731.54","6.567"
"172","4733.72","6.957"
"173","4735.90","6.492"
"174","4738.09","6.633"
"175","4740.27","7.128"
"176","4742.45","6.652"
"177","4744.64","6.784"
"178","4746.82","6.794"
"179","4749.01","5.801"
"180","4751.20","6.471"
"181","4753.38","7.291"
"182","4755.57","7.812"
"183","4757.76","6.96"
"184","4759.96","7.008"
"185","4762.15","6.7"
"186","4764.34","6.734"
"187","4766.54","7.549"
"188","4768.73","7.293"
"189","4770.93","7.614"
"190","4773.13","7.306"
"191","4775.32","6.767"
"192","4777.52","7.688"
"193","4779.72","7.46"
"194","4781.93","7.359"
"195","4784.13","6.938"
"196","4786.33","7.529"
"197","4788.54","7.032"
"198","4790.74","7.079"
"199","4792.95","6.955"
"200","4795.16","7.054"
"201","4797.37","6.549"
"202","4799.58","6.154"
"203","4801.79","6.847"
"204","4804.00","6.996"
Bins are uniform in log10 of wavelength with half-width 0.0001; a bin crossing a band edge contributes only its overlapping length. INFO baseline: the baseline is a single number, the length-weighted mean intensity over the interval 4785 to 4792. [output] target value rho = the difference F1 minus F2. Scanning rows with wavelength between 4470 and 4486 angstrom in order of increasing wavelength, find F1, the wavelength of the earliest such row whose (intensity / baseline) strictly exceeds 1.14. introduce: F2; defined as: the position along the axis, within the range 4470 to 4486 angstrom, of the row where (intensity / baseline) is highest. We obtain -12.4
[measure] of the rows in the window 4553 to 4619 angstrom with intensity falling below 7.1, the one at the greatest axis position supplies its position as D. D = 4617.46 angstrom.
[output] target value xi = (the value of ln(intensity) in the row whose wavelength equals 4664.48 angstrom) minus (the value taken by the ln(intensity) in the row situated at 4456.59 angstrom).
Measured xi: -0.41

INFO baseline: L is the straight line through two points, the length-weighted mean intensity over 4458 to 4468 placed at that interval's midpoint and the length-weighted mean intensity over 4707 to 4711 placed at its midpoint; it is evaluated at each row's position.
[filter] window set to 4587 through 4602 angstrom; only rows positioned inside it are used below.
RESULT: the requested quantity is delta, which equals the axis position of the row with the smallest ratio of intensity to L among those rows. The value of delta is 4587.78 angstrom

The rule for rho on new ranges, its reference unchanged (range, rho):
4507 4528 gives 0.0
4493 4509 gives -10.4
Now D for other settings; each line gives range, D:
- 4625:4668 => 4666.62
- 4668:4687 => 4683.85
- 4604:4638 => 4636.63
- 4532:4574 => 4570.91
